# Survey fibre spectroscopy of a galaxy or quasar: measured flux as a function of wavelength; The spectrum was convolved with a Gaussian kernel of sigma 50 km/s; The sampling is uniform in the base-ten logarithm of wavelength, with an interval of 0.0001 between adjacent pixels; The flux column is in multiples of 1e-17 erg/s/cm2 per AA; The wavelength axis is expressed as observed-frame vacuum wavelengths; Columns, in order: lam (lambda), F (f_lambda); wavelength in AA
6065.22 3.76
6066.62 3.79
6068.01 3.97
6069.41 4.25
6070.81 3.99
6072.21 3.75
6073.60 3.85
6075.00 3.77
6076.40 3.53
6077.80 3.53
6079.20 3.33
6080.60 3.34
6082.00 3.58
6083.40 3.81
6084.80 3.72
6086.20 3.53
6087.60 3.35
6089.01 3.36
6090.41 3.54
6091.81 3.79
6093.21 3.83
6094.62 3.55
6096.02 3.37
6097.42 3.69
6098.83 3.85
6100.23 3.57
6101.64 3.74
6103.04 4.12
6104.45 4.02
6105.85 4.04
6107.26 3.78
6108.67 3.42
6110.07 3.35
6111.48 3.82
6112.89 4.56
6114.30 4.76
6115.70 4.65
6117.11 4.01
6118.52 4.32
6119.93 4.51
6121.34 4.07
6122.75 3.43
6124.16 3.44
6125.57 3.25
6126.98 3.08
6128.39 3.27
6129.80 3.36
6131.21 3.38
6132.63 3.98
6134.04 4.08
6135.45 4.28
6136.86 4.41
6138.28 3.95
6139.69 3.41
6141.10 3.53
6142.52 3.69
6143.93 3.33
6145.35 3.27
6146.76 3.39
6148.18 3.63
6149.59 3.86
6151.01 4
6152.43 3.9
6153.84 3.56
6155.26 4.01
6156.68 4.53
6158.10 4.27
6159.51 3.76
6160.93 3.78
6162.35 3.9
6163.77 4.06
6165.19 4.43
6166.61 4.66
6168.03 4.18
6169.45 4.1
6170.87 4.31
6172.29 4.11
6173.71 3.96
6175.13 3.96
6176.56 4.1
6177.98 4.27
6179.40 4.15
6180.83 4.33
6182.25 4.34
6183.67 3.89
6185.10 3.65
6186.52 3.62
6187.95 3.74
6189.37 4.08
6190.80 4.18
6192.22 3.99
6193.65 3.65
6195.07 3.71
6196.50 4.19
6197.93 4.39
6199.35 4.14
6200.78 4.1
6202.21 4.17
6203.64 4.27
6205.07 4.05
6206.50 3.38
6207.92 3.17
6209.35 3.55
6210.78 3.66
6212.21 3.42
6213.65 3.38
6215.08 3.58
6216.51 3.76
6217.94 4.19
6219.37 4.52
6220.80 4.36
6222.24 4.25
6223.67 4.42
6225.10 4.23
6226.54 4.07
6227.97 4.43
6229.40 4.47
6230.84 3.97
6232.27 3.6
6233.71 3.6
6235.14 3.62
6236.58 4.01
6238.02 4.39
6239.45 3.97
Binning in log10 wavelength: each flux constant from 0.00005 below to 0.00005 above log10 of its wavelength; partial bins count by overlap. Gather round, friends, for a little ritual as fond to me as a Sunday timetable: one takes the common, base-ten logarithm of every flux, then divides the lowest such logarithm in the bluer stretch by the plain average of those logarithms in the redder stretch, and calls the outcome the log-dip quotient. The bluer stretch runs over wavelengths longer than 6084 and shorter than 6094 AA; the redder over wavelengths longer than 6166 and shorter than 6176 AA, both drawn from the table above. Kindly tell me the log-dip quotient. 0.85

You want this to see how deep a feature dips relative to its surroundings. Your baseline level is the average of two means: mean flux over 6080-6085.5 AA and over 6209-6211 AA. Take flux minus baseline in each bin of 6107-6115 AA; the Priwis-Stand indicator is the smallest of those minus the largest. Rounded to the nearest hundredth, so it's -1.41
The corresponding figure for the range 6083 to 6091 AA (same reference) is -0.46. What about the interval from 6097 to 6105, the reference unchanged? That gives -0.55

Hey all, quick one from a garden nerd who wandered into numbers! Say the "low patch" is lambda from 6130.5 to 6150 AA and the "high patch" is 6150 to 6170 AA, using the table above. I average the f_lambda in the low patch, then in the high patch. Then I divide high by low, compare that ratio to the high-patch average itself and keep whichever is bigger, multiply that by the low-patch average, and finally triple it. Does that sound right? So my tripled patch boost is 45.6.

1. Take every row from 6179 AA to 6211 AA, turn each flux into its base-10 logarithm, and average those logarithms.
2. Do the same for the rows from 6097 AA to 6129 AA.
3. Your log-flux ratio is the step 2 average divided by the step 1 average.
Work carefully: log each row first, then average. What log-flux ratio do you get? 0.98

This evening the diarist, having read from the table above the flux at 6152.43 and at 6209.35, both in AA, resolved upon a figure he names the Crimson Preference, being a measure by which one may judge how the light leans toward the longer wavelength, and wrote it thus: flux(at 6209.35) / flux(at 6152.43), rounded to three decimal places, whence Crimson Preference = 0.910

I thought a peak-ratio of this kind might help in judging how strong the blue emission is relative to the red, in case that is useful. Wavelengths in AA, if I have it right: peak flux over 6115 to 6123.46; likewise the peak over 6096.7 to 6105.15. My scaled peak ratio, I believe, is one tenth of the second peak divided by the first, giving 0.089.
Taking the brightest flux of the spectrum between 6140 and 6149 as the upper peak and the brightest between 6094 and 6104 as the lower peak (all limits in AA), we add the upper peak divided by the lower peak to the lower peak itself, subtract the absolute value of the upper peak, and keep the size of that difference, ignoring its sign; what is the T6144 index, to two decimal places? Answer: 1.33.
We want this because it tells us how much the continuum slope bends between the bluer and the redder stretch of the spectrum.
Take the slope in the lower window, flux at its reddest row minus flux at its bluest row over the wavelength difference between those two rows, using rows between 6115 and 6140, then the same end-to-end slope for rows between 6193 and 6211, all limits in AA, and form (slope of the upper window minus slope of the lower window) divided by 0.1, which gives 0.52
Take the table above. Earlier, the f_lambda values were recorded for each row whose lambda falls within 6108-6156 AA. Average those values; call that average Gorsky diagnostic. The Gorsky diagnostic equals 3.79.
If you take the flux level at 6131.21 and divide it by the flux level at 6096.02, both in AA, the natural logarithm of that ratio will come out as 0.00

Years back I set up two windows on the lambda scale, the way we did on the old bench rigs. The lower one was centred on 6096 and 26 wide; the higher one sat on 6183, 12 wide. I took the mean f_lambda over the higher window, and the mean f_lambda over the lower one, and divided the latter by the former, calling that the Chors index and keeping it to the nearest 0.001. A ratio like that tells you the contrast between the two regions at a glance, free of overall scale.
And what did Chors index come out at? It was 0.922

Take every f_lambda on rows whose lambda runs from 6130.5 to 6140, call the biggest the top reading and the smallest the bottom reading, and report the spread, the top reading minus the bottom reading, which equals 1.03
